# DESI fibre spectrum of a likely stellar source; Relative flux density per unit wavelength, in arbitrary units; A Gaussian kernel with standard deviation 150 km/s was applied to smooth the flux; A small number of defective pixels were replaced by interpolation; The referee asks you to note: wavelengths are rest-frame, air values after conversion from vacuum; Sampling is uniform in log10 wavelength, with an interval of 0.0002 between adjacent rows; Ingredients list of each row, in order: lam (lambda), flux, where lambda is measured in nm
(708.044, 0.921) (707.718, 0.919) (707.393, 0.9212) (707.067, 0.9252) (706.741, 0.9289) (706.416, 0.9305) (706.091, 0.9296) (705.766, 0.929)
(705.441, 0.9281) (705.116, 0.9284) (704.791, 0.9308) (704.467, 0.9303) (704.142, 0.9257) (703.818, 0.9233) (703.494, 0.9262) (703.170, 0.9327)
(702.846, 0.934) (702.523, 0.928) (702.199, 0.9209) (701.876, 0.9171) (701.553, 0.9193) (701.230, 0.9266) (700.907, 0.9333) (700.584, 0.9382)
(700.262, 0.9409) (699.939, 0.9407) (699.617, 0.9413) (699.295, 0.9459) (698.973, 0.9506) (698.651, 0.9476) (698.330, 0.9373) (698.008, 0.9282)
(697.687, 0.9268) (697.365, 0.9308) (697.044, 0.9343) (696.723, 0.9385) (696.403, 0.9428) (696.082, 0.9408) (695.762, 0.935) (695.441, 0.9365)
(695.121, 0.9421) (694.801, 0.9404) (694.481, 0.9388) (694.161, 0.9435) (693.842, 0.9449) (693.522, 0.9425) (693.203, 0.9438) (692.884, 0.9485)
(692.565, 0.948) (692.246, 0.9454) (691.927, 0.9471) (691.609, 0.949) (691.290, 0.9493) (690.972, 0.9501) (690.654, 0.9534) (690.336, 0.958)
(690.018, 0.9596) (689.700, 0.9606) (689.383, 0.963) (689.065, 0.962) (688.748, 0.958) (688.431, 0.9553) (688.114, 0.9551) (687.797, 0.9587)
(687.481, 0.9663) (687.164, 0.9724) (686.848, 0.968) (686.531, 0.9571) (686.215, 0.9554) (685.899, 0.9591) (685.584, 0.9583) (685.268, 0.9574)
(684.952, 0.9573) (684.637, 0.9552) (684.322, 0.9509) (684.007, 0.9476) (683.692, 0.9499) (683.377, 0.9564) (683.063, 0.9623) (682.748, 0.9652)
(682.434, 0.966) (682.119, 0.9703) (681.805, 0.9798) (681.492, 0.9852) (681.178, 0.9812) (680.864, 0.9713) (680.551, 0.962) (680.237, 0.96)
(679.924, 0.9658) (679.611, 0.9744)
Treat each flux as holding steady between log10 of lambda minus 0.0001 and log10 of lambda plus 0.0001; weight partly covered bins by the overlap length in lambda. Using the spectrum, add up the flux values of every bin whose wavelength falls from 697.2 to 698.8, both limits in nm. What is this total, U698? 4.67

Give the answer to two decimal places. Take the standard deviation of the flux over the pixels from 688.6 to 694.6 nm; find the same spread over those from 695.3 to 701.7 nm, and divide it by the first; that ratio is 1.06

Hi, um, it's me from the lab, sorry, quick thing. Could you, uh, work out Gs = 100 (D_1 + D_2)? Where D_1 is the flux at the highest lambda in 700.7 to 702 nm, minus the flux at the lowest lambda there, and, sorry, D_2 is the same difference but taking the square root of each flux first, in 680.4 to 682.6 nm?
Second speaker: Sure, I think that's -1.4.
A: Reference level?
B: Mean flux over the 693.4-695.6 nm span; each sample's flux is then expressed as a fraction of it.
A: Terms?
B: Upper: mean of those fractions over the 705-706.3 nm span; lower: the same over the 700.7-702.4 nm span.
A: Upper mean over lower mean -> 1.006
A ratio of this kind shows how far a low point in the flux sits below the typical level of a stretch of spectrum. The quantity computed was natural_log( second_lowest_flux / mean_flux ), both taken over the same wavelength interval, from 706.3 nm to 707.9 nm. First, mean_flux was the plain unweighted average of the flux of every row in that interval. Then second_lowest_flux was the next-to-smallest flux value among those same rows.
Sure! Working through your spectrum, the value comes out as -0.0041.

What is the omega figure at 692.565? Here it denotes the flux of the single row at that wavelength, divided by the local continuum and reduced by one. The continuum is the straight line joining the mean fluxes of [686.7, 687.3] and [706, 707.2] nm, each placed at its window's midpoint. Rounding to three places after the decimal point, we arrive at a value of -0.011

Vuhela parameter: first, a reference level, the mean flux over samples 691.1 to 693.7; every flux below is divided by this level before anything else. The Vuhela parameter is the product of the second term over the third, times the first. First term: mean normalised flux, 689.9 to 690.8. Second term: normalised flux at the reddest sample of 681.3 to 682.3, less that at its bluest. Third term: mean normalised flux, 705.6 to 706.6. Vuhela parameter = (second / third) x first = -0.016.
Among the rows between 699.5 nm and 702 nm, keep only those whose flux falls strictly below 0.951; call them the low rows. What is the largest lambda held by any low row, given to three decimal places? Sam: 701.876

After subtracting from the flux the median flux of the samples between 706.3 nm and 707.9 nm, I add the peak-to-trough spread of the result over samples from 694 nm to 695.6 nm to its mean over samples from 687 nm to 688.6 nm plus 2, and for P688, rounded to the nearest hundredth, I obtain 2.04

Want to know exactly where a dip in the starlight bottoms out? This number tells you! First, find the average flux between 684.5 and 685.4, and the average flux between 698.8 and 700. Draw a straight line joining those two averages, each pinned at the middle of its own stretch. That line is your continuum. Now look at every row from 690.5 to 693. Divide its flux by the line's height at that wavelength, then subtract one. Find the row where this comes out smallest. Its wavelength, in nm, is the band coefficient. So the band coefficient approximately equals 692.246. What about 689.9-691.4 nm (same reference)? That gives 691.290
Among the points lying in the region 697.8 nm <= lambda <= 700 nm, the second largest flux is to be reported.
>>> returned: 0.9476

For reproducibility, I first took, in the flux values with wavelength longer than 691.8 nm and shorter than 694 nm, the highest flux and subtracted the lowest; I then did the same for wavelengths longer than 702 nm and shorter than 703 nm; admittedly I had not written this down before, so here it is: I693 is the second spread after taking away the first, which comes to 0.007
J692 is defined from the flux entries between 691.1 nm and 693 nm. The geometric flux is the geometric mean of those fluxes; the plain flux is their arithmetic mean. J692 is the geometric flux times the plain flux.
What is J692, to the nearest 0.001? 0.898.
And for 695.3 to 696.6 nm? 0.881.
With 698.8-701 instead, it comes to 0.887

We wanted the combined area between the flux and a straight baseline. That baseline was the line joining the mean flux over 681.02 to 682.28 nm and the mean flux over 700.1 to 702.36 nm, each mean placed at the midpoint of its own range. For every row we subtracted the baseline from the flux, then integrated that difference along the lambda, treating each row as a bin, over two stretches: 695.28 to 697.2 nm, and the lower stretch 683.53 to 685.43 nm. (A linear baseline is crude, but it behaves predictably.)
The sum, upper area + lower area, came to -0.041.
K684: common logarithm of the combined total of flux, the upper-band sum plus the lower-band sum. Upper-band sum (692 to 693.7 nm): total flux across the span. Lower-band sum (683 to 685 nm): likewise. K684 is 1.06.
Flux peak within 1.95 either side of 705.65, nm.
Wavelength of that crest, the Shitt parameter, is 704.791 nm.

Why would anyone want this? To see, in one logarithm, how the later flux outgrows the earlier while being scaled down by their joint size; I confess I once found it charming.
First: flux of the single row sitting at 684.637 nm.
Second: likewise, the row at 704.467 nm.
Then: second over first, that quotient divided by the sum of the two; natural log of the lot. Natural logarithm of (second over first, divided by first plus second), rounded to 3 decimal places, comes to -0.661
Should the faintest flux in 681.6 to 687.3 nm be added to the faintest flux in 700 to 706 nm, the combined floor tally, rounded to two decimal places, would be 1.86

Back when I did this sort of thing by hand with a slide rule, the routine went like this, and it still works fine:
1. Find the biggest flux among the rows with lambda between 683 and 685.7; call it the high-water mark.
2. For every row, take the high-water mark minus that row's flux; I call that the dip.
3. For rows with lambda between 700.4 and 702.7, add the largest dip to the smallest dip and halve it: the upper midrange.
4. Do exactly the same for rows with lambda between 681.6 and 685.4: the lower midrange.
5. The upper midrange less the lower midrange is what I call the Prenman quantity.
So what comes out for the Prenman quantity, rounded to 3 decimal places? 0.036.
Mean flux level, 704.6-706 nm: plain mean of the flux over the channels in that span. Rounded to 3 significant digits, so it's 0.929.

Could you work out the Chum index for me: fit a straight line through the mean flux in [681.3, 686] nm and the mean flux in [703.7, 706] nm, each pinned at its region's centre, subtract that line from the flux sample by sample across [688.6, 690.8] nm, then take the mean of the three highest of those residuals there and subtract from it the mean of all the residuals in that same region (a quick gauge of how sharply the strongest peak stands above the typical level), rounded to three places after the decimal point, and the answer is 0.002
